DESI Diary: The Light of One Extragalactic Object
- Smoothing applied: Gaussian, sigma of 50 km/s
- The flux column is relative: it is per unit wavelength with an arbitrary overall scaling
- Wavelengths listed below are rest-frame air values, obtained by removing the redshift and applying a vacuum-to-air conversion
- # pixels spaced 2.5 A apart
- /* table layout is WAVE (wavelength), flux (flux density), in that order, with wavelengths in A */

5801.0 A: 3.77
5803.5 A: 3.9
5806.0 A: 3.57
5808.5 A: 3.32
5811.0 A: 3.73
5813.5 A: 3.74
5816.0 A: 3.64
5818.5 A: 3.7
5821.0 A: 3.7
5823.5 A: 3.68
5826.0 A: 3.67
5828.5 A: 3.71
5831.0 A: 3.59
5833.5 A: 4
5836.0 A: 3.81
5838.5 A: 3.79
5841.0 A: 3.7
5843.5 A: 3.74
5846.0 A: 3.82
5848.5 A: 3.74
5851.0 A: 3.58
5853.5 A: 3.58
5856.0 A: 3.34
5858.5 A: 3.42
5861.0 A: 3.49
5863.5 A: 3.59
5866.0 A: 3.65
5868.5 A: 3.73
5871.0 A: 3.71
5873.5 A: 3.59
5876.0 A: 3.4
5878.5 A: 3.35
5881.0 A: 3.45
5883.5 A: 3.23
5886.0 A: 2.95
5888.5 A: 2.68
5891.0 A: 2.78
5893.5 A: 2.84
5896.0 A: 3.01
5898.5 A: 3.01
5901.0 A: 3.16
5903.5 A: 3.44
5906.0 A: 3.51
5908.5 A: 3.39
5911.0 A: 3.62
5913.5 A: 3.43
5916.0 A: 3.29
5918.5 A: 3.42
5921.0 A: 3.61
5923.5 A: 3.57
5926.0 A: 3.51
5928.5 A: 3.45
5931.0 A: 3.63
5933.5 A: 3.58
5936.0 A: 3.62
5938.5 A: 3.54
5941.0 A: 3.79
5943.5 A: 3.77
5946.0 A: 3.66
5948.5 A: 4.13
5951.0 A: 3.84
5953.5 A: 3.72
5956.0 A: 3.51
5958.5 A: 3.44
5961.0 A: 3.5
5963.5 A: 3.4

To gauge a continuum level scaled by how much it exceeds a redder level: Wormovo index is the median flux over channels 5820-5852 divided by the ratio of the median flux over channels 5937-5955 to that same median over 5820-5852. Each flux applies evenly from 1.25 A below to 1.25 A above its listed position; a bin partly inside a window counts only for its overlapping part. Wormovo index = 3.65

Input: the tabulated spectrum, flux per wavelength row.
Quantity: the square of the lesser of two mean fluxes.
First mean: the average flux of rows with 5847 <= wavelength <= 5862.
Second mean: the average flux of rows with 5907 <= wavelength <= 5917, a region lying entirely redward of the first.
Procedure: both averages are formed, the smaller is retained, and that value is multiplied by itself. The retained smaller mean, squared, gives 11.8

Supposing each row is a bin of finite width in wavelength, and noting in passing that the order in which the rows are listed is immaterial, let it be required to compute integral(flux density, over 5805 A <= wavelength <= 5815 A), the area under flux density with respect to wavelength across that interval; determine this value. 36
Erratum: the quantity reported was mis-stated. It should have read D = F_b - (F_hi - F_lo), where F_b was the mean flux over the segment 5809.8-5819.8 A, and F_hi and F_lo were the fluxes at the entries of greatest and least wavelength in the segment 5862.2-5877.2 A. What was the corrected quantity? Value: 3.89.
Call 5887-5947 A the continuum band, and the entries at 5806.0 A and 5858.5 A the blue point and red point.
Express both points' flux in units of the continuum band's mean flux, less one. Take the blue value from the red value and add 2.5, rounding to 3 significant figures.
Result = 2.46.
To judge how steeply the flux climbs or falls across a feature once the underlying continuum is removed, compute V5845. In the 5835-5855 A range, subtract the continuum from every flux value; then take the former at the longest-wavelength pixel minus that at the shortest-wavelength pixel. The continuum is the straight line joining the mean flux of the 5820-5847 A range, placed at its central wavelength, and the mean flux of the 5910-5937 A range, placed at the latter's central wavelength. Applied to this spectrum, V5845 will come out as -0.19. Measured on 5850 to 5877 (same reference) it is -0.12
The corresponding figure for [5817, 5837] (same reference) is 0.15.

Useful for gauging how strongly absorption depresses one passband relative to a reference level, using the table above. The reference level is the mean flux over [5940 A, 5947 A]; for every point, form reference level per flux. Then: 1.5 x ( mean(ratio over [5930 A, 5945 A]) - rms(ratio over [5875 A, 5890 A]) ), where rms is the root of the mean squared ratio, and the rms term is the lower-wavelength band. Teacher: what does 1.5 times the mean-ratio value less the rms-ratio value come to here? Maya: -0.25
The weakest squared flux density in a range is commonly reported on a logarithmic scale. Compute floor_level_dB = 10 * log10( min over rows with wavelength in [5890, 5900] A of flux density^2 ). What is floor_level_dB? 8.9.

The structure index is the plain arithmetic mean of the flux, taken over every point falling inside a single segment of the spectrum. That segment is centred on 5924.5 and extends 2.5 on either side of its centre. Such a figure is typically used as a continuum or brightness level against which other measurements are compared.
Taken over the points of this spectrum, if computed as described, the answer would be 3.54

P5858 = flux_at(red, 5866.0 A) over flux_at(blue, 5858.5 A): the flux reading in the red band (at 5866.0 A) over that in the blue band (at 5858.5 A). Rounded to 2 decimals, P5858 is 1.07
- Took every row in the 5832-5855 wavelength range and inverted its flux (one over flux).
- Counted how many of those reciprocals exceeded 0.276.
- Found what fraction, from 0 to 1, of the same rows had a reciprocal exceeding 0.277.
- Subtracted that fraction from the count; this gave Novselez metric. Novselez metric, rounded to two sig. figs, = 1.8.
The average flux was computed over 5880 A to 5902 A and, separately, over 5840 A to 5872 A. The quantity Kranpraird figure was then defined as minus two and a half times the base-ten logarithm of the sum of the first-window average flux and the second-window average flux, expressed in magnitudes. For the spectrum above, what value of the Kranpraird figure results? -2.05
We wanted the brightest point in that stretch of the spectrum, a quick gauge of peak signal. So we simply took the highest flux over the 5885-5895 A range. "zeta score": 2.95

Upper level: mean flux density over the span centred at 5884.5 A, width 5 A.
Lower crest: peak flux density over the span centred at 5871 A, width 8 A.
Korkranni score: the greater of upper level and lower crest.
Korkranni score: 3.73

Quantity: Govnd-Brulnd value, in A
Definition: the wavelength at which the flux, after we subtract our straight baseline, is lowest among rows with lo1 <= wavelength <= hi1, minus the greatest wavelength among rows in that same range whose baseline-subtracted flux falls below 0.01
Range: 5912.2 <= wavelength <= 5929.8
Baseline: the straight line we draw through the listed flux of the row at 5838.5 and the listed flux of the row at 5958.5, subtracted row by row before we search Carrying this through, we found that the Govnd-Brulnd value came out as -12.5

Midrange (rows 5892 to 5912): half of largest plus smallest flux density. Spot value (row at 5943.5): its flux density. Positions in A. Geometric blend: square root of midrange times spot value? 3.49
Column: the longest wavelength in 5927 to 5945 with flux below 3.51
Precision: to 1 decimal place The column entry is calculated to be 5928.5 A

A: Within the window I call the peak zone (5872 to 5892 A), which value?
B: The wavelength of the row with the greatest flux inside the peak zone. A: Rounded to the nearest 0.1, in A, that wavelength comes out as 5873.5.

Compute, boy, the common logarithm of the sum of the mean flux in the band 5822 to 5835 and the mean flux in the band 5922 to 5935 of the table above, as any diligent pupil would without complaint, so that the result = 0.862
